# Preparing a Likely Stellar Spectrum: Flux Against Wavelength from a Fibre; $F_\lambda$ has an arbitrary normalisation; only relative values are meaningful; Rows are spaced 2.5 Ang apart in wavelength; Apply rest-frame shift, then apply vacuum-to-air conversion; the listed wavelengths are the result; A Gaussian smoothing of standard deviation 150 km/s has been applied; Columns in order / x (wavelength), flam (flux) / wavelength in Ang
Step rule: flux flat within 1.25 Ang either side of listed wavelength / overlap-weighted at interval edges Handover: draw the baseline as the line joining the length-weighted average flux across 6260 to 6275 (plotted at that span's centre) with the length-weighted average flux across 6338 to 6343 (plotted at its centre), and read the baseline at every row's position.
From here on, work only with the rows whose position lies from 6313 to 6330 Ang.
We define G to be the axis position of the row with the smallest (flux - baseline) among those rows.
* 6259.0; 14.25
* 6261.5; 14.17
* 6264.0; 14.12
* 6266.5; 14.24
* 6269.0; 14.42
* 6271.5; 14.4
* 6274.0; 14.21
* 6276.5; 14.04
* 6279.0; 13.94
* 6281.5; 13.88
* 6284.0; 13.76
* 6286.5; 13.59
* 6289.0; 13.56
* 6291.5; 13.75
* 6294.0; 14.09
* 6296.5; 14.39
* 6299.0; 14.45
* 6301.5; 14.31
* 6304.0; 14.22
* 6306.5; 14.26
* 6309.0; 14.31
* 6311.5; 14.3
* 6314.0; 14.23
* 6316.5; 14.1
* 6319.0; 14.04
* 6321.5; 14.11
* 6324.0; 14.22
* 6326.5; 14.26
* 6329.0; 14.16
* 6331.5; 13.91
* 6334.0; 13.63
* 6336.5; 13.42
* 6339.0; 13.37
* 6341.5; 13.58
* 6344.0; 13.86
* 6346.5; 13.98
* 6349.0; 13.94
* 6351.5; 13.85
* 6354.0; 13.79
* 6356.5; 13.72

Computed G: 6319.0 Ang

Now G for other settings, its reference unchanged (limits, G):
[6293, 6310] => 6294.0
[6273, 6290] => 6289.0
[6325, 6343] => 6339.0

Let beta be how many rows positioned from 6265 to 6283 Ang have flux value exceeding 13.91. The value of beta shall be 6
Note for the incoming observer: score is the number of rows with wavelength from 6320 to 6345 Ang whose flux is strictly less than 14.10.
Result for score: 6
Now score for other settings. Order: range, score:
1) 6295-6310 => 0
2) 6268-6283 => 3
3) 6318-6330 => 1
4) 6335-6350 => 6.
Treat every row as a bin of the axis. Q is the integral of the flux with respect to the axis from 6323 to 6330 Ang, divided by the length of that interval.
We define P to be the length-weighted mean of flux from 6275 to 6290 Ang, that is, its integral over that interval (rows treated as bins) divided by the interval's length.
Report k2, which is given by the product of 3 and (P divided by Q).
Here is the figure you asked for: 2.91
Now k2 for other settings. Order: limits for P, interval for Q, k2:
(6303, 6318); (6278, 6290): 3.11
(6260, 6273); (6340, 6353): 3.09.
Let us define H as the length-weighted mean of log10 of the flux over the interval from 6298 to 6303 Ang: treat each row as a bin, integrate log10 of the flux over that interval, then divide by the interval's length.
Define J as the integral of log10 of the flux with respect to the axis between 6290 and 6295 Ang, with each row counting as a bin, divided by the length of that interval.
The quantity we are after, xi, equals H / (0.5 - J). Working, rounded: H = 1.16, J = 1.14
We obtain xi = -1.80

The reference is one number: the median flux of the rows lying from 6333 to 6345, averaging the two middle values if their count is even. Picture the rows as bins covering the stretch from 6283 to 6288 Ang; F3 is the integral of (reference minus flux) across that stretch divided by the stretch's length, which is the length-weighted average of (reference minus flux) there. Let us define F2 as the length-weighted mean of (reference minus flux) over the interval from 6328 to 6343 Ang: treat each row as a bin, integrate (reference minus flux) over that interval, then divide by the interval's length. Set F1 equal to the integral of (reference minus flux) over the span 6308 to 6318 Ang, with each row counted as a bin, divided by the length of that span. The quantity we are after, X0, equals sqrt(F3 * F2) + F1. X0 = -0.56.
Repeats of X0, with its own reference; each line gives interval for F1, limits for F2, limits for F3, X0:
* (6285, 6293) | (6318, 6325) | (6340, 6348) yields 0.27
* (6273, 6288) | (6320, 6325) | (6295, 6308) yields 0.34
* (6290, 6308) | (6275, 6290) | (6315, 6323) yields -0.28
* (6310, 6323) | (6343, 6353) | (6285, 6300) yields -0.23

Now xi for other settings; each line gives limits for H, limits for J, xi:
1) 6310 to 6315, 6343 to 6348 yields -1.79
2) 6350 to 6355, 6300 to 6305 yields -1.74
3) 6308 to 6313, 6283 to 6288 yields -1.82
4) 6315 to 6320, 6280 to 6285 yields -1.79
